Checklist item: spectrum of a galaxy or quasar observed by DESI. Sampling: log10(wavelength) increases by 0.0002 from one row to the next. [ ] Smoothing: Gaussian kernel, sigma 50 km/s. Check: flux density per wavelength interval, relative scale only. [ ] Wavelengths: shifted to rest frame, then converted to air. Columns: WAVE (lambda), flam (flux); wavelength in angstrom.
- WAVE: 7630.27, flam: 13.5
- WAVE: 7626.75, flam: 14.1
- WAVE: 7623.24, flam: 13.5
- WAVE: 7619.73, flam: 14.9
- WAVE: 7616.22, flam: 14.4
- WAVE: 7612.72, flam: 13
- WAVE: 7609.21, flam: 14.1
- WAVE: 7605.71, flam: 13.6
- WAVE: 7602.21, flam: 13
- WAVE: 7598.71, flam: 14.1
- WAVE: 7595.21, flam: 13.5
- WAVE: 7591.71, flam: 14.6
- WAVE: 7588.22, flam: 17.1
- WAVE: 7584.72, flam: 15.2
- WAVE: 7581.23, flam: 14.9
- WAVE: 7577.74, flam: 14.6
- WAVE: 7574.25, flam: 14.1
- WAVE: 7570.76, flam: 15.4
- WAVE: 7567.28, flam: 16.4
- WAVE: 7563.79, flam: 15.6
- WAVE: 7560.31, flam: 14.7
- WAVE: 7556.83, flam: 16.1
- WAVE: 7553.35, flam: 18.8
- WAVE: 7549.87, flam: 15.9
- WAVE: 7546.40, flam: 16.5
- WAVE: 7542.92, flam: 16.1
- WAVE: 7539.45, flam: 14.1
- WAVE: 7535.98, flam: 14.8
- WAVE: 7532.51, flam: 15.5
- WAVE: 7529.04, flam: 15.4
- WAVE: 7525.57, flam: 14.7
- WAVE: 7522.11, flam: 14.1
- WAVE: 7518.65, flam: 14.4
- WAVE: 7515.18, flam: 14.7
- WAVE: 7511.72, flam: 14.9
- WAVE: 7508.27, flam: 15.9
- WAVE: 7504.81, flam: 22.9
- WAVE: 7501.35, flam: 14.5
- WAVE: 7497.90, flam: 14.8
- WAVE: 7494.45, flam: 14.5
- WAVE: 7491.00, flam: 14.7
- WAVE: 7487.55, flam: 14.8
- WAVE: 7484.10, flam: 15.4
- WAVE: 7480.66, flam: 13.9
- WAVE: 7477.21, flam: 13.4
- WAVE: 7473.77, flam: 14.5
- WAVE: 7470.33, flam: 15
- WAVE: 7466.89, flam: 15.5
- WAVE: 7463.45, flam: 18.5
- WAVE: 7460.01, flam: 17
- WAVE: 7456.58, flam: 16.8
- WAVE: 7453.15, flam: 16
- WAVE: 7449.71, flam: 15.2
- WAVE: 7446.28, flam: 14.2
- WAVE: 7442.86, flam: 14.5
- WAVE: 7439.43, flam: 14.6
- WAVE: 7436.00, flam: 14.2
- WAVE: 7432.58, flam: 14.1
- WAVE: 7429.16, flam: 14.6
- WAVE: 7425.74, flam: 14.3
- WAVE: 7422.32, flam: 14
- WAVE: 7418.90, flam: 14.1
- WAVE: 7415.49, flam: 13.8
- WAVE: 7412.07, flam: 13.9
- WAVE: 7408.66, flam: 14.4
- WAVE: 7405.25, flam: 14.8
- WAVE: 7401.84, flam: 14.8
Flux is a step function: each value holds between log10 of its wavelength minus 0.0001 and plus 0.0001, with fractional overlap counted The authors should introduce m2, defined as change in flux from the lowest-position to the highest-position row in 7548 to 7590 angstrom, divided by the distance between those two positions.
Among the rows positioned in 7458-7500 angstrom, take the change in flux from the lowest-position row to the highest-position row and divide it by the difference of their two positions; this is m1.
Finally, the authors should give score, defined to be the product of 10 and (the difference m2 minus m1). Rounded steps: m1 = -0.06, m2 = 0.03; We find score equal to 0.9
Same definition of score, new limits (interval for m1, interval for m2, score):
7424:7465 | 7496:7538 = -1.1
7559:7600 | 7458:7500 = -0.4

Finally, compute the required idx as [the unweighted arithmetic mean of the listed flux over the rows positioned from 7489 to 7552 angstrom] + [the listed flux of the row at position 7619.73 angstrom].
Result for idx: 30.4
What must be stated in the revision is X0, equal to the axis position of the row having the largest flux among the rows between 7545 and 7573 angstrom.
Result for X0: 7553.35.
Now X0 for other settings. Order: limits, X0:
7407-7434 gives 7429.16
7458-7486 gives 7463.45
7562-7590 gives 7588.22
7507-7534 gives 7508.27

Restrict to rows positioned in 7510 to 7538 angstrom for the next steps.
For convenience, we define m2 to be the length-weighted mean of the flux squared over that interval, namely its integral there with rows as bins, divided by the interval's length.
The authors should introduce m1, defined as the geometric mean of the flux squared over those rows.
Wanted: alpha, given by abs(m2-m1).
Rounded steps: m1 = 219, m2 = 219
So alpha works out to 0.1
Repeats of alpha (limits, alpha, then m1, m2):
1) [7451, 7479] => 3.9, 249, 252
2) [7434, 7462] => 2.9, 233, 236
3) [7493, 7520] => 14.5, 244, 259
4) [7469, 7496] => 0.5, 211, 211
